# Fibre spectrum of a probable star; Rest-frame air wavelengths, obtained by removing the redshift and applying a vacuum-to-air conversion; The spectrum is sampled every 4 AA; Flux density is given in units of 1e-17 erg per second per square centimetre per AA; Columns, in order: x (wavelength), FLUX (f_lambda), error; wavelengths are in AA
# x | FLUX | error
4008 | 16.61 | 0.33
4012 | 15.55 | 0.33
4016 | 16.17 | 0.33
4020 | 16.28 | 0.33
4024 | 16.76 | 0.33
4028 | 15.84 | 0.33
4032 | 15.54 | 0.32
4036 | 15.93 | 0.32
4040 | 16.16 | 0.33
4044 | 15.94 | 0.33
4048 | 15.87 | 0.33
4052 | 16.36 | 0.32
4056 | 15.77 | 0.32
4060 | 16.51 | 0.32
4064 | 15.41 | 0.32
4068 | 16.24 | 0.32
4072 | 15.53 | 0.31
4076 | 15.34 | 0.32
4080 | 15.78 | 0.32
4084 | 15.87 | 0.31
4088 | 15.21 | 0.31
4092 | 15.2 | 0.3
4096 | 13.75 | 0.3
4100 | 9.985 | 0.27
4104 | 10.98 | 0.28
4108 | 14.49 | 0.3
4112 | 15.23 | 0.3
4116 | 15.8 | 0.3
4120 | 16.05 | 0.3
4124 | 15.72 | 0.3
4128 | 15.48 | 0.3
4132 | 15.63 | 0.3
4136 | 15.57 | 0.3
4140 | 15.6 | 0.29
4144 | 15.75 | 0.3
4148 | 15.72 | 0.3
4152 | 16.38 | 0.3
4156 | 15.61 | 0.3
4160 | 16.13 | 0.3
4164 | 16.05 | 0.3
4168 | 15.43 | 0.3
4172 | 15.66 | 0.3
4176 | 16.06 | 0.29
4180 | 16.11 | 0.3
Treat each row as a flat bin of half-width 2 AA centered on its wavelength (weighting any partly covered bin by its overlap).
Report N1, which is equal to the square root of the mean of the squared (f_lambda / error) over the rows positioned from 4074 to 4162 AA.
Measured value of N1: 50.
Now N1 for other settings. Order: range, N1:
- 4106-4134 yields 52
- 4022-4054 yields 49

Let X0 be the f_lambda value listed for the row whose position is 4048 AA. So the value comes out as 15.87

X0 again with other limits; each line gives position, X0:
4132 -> 15.63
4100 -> 9.985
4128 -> 15.48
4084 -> 15.87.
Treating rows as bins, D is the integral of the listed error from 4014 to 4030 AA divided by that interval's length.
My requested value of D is 0.330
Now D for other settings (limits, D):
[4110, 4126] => 0.300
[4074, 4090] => 0.315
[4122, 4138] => 0.300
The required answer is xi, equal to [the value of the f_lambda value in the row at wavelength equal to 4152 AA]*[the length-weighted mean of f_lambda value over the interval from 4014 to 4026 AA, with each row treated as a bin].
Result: 269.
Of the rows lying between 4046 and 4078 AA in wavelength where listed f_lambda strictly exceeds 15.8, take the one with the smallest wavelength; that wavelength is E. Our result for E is 4048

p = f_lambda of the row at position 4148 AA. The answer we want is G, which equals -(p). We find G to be -15.7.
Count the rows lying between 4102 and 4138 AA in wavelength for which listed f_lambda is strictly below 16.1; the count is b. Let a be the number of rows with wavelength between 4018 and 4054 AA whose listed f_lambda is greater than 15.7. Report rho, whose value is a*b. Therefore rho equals 72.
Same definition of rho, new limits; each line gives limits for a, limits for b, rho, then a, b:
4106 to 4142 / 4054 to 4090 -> 21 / 3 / 7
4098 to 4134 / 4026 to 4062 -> 18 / 3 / 6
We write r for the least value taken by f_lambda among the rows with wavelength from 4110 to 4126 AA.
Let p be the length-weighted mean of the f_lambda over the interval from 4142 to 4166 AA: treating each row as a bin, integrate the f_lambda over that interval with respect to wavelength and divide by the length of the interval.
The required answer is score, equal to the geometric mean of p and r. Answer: 15.58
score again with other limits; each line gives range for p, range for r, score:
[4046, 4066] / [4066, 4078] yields 15.66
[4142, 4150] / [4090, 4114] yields 12.53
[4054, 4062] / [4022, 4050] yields 15.84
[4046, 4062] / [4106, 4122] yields 15.29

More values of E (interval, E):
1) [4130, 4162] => 4152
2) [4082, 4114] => 4084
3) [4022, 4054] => 4024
